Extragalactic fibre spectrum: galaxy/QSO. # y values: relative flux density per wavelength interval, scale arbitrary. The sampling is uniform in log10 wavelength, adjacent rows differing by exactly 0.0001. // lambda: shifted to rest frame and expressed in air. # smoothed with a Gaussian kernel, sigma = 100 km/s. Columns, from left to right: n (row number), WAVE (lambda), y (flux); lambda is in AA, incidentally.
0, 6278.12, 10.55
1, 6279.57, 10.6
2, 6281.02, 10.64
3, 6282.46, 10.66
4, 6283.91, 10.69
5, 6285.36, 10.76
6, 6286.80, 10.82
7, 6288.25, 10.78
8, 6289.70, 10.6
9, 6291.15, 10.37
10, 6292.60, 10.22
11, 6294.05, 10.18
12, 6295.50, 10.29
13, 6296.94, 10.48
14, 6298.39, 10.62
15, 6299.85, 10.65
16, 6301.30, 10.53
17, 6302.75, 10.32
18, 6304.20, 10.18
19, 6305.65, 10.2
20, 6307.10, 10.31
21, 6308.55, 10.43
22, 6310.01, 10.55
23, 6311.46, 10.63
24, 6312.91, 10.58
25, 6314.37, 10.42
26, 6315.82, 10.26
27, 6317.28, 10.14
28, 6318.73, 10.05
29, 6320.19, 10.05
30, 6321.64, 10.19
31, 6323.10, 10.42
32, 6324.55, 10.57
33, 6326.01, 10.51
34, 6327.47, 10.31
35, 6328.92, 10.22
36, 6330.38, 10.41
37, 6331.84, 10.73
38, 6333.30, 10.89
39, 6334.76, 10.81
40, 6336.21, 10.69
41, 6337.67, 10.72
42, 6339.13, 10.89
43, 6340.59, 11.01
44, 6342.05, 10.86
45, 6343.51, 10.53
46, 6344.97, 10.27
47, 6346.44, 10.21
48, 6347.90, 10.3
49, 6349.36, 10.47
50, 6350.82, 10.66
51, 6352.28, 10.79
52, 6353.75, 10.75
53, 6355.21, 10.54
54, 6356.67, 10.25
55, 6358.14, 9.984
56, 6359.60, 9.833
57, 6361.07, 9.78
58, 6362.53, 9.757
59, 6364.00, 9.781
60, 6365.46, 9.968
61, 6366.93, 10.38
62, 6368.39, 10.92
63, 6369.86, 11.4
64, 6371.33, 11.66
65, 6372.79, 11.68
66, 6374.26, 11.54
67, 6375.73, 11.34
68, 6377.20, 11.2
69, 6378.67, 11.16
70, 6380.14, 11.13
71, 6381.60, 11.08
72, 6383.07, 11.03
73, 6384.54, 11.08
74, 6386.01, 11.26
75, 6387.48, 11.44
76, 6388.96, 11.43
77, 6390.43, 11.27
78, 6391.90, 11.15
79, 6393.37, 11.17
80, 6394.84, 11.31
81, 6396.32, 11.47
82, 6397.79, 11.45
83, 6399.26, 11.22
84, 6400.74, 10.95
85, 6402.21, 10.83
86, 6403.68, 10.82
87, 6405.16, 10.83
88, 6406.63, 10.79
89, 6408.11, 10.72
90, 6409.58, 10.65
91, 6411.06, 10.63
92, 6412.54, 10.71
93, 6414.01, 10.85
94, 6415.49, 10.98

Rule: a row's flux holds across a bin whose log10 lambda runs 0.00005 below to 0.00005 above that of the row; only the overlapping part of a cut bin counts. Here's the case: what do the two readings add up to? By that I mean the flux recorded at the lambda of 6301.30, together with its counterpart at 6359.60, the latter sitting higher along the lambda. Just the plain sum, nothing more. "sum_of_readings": 20.4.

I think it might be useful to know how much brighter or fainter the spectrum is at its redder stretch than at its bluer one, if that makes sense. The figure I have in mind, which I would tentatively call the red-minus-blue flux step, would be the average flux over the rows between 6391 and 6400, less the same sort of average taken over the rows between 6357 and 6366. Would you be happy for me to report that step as 1.4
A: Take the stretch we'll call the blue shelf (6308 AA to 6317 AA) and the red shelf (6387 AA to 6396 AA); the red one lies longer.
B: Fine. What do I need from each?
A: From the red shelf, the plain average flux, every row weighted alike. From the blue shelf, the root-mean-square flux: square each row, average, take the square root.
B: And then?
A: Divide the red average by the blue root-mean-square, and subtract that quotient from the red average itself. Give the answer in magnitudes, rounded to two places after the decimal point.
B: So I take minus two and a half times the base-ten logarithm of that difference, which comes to -2.52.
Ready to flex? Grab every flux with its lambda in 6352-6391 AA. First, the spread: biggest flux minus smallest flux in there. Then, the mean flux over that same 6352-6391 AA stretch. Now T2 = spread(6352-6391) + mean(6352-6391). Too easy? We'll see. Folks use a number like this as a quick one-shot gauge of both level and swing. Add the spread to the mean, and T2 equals 12.8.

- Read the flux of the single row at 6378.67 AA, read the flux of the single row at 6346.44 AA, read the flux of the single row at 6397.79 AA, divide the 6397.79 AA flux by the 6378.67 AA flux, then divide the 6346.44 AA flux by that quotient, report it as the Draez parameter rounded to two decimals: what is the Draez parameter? 9.95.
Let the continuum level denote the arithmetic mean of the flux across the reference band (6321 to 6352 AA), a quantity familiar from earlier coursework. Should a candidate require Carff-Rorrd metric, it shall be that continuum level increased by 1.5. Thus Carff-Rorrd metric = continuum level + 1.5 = 12.1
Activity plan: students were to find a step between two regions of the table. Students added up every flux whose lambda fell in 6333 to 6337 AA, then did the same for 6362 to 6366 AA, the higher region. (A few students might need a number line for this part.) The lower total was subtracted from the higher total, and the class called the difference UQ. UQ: -2.9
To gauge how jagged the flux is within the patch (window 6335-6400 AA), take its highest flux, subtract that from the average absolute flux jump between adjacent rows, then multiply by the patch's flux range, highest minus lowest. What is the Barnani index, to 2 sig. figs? -22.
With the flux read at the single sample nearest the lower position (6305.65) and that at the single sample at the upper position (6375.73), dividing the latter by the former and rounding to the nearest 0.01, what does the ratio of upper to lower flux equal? 1.11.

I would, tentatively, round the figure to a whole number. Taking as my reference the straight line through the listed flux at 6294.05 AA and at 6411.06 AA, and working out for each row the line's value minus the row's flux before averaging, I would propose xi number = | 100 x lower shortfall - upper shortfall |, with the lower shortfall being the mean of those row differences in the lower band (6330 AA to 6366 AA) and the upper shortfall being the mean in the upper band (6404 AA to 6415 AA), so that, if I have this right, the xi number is 5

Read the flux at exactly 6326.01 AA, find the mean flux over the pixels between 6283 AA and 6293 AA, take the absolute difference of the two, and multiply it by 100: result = 10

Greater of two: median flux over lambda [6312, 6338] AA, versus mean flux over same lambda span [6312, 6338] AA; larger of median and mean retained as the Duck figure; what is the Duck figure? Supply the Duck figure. 10.4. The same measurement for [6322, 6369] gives 10.5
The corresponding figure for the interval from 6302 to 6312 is 10.4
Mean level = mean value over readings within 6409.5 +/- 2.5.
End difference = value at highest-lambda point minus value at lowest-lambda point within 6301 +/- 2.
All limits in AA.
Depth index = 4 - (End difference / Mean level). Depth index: 4.03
